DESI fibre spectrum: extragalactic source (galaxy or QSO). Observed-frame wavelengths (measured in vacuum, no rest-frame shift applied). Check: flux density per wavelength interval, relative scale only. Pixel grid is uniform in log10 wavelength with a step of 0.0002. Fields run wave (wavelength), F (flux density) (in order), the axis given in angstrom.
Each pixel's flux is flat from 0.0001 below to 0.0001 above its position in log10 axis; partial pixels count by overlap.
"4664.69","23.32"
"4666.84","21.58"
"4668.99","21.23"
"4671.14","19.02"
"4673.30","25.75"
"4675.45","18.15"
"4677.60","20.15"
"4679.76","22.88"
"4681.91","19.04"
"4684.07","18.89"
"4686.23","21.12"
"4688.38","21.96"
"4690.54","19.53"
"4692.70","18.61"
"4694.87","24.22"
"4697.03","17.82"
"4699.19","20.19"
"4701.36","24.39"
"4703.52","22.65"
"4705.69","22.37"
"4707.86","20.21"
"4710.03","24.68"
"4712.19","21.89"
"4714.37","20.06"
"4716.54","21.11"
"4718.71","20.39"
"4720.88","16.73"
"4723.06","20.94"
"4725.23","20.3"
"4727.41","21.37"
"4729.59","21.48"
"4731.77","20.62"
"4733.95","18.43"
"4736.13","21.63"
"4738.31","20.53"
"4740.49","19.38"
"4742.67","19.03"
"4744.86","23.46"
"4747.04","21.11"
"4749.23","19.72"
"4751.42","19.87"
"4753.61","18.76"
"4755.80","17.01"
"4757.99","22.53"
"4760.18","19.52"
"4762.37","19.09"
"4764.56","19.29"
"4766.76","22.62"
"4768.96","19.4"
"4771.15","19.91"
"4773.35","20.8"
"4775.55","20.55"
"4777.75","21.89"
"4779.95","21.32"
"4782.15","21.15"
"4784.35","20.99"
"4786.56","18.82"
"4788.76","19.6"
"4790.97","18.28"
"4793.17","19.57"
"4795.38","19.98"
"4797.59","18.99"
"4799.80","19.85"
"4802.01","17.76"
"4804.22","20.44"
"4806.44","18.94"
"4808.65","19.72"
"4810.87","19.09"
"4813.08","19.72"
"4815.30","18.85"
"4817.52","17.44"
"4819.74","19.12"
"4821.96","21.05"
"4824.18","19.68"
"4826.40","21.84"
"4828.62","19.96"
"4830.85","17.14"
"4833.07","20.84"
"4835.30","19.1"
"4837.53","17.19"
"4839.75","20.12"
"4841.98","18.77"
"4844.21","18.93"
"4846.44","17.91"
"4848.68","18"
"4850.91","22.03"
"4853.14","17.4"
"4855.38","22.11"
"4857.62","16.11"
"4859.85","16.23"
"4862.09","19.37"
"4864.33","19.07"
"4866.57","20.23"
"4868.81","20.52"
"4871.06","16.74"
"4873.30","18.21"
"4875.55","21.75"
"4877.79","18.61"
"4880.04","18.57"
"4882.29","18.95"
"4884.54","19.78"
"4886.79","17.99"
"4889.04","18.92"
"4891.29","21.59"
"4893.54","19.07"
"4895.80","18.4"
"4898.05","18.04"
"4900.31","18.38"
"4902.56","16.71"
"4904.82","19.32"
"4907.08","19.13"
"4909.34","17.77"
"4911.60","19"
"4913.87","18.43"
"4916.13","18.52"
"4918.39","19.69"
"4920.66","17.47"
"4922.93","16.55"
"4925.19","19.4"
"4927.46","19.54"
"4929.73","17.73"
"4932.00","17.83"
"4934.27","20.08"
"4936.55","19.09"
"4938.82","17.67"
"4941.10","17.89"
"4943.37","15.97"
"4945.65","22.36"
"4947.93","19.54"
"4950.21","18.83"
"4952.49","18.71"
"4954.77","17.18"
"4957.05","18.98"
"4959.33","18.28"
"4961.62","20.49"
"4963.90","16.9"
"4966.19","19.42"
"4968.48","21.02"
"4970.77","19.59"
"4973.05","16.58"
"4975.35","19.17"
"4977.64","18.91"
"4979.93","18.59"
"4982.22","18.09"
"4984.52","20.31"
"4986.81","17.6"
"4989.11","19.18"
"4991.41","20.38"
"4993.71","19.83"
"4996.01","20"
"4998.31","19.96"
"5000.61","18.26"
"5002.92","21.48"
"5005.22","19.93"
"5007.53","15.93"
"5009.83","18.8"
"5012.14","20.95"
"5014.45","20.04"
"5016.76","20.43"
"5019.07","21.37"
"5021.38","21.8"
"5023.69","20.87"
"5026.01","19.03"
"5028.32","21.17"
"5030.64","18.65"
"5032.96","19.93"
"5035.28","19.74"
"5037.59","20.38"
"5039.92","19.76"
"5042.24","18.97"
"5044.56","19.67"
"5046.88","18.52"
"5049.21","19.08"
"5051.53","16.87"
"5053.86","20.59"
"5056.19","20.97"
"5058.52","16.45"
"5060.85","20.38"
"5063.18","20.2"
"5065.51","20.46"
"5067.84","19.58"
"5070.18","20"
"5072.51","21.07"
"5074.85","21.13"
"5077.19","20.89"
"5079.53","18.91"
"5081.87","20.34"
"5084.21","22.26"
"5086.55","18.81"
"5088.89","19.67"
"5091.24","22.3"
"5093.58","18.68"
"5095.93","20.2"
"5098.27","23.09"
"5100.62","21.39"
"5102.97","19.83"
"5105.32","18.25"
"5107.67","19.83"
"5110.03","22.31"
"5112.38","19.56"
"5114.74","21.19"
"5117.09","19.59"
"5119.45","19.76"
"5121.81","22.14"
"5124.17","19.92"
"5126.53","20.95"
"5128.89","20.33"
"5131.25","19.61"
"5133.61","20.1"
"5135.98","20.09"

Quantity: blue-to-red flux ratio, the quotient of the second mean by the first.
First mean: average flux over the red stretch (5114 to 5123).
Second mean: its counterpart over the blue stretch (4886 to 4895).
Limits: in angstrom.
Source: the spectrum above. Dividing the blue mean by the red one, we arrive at 0.94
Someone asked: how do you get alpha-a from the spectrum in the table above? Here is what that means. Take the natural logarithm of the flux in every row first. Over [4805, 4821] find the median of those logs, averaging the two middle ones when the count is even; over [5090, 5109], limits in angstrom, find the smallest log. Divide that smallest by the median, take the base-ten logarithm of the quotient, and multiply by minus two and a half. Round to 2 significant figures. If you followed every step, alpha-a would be 0.017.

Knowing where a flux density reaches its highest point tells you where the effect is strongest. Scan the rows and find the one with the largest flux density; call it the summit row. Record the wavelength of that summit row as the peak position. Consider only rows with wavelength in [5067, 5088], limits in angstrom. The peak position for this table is 5084.21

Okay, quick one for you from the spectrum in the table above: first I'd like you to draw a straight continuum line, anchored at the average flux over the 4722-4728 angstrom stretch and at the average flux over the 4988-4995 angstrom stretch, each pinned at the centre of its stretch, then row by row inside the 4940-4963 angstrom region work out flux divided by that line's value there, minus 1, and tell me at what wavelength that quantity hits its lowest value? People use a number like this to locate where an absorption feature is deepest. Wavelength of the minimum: 4943.37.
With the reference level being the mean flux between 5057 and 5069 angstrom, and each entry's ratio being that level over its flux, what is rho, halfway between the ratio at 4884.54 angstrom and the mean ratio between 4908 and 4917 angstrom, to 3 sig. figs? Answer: 1.02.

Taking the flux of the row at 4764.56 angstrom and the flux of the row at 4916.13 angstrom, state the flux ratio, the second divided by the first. 0.96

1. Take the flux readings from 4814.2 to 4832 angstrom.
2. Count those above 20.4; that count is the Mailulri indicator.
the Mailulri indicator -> 2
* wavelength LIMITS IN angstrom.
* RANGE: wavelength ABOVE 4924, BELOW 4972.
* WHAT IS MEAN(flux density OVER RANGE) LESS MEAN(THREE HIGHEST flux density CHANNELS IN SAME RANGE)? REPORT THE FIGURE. -2.41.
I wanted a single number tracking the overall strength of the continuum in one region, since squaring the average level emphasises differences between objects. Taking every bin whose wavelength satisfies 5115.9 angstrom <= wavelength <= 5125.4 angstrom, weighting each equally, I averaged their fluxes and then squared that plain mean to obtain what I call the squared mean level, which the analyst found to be 414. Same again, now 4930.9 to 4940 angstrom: 348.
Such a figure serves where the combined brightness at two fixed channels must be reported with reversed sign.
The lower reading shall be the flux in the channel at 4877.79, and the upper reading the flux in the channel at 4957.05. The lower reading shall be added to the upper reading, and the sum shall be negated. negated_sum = -37.6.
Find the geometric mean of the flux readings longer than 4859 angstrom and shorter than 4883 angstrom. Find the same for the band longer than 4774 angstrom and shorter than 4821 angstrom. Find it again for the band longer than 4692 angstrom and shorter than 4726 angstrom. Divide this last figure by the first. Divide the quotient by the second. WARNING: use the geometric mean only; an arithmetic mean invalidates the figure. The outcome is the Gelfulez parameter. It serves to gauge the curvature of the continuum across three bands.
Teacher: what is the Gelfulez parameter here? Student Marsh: 0.0566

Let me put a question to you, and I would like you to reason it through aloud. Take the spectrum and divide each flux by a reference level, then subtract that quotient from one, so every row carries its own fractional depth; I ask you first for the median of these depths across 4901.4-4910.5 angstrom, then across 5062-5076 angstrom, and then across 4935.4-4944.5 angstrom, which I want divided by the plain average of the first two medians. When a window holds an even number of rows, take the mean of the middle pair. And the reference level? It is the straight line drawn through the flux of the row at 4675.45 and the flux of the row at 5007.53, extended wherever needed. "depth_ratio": 0.41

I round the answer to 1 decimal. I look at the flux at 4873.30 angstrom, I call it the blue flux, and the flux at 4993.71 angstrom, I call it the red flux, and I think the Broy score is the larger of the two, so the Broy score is 19.8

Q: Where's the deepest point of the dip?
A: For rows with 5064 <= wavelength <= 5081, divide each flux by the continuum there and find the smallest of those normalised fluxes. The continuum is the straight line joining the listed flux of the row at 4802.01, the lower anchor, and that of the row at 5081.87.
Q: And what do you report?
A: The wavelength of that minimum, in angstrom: 5079.53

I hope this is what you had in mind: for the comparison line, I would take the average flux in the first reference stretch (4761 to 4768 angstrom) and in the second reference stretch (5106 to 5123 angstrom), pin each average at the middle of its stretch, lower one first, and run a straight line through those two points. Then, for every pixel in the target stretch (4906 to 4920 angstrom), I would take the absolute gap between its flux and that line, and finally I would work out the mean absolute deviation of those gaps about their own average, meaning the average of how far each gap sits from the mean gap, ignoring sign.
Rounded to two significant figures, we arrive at 0.52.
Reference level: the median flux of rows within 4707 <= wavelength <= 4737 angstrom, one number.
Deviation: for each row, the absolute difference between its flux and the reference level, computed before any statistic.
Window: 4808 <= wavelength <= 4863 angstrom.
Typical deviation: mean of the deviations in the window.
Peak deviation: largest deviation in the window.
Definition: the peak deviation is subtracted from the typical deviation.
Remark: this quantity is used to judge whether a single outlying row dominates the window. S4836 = -2.7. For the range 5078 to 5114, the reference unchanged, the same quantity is -1.1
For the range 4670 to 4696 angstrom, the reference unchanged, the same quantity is -3.0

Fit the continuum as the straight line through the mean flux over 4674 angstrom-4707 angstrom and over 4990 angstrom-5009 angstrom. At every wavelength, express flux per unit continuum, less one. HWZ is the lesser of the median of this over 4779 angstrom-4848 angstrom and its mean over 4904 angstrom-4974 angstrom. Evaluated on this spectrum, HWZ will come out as -0.053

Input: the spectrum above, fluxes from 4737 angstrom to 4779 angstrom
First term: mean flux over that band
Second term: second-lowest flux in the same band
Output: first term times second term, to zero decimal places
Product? 380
